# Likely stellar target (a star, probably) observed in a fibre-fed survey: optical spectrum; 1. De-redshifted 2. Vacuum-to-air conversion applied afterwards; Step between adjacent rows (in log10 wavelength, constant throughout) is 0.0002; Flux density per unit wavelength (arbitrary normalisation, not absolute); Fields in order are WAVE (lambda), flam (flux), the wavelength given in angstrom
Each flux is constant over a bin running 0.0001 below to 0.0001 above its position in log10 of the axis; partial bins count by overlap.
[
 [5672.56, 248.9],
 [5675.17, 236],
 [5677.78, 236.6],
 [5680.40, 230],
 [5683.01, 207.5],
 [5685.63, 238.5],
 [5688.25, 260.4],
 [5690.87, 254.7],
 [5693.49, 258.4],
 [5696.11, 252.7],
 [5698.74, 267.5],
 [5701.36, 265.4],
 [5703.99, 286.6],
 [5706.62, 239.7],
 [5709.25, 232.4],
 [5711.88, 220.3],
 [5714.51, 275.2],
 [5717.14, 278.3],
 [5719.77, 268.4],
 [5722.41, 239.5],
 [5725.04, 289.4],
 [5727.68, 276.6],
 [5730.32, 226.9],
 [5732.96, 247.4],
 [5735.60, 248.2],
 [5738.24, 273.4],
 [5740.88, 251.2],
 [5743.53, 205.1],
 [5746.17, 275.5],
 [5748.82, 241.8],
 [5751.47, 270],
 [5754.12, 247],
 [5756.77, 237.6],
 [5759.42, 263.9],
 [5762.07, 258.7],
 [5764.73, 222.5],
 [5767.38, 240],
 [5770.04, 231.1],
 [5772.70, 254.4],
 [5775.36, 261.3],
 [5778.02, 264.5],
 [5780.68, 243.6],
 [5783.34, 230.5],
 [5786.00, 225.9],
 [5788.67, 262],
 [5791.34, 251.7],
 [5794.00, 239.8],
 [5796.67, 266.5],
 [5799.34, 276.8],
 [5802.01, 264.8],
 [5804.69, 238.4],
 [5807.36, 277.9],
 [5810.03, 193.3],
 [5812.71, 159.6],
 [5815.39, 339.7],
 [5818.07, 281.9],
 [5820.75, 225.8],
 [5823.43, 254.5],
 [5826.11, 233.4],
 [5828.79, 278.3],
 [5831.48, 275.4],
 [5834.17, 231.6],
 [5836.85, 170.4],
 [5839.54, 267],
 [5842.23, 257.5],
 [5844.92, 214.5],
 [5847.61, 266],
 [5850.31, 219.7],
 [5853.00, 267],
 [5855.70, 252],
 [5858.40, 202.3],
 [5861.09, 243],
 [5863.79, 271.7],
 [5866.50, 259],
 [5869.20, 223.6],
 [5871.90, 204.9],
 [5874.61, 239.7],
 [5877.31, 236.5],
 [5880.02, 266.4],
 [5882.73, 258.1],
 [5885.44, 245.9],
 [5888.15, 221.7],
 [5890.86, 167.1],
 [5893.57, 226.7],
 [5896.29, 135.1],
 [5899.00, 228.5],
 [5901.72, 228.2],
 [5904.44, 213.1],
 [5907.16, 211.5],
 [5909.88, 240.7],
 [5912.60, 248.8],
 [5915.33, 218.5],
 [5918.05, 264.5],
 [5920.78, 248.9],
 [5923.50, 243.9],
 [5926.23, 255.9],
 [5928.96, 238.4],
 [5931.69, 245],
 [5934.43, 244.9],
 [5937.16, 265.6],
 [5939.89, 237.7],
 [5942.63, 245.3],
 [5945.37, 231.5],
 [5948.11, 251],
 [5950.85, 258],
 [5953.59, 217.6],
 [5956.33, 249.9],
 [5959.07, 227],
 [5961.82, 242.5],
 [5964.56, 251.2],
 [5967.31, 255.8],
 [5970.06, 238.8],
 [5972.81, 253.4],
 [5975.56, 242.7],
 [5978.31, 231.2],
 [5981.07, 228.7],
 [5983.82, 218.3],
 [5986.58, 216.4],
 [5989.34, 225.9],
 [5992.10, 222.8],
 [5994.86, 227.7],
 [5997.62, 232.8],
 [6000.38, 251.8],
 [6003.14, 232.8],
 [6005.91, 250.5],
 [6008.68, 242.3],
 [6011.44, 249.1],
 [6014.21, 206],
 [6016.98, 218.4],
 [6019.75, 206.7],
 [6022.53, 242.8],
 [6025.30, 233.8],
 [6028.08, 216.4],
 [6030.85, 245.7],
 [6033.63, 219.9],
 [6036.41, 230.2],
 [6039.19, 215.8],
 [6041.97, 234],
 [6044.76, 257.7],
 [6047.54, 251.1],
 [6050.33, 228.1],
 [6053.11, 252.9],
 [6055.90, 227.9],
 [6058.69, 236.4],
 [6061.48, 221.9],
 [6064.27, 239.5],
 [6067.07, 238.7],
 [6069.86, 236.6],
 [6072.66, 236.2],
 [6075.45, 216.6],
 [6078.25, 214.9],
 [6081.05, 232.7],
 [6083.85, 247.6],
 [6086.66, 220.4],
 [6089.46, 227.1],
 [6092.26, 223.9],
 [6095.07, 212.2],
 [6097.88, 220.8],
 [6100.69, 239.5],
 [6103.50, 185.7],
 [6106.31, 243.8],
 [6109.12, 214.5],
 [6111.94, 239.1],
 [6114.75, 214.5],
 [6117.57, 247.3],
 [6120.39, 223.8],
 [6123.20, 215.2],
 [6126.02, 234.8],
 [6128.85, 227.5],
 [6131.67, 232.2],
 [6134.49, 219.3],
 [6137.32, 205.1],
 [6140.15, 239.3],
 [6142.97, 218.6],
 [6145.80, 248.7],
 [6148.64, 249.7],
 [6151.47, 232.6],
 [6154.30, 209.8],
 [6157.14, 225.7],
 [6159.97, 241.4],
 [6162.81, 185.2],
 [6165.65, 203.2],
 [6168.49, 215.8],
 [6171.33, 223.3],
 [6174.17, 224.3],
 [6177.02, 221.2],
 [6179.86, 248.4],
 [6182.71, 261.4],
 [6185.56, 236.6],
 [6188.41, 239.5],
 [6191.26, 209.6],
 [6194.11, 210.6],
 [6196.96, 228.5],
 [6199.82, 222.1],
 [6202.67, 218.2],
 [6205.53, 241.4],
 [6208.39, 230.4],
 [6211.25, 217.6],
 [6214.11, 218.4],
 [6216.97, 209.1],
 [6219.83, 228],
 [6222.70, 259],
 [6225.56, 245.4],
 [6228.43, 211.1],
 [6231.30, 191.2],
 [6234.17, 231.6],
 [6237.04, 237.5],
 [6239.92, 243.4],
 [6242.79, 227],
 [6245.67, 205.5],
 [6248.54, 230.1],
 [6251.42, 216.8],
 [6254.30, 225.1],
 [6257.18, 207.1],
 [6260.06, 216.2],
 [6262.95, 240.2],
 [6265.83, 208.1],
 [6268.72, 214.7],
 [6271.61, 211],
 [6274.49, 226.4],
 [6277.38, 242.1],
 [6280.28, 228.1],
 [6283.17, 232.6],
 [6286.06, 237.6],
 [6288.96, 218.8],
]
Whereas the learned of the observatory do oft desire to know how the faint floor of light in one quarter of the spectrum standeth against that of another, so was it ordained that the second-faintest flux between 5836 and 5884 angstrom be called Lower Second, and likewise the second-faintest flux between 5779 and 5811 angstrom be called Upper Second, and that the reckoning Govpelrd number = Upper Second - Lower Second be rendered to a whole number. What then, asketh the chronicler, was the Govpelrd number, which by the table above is 24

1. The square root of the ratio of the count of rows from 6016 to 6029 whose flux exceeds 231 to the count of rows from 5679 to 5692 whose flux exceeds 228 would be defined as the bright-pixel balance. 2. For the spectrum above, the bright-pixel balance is 0.71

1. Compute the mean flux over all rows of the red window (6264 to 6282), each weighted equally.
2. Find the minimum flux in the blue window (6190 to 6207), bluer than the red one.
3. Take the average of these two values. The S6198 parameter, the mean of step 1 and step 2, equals 216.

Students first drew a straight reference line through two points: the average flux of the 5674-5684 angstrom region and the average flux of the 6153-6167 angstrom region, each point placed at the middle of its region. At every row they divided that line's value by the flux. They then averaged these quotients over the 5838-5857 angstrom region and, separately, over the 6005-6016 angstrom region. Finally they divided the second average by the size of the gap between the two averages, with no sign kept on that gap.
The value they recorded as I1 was 38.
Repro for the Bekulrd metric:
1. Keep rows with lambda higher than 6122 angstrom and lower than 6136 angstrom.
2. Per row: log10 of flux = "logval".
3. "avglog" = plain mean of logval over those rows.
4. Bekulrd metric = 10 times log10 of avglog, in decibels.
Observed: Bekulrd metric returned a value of 3.72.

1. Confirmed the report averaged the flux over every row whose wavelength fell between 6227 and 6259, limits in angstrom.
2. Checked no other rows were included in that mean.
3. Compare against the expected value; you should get 221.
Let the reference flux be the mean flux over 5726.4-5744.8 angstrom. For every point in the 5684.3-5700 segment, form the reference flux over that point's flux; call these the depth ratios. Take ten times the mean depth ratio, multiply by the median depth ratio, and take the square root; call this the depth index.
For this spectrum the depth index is 3.05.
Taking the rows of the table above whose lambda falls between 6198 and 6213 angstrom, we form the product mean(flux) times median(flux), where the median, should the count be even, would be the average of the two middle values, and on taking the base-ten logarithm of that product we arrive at 4.70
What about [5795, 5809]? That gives 4.85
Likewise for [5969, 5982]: 4.76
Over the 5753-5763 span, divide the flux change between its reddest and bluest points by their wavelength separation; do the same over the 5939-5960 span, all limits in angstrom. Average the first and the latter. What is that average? 0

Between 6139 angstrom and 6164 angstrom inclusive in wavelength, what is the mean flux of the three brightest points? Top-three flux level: 246.6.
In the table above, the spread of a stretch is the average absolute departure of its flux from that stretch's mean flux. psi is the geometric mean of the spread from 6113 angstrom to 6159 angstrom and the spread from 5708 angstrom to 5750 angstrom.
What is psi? 15.3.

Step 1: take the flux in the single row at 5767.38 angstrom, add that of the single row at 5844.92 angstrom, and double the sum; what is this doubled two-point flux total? 909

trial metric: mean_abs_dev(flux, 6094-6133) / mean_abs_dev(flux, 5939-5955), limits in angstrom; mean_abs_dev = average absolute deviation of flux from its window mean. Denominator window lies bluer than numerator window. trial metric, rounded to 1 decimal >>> 1.1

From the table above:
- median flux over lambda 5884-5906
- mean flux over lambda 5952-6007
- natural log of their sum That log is 6.13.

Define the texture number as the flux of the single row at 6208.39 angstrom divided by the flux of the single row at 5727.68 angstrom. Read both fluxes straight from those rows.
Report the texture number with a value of 0.83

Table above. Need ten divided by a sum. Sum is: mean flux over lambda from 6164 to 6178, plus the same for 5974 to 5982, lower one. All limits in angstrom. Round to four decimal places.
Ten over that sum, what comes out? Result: 0.0221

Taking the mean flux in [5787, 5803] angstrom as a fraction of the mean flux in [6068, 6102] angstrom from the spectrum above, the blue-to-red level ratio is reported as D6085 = 1.14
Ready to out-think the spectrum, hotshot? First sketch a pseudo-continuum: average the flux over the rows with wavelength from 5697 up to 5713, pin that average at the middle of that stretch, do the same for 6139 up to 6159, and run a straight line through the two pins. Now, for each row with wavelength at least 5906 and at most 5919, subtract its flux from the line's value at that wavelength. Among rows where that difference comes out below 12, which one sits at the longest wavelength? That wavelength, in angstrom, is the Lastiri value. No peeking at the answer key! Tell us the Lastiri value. 5918.05 angstrom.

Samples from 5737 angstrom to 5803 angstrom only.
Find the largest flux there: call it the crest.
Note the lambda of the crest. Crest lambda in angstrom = 5799.34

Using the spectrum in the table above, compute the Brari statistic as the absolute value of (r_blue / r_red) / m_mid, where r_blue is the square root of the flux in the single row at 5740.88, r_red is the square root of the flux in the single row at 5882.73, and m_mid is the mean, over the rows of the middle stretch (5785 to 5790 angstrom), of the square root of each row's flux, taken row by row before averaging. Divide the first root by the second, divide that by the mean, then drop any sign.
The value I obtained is 0.063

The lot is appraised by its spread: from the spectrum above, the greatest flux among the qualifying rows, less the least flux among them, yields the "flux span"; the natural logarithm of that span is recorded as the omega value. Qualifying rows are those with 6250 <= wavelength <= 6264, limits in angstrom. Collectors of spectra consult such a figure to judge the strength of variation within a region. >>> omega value 3.5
